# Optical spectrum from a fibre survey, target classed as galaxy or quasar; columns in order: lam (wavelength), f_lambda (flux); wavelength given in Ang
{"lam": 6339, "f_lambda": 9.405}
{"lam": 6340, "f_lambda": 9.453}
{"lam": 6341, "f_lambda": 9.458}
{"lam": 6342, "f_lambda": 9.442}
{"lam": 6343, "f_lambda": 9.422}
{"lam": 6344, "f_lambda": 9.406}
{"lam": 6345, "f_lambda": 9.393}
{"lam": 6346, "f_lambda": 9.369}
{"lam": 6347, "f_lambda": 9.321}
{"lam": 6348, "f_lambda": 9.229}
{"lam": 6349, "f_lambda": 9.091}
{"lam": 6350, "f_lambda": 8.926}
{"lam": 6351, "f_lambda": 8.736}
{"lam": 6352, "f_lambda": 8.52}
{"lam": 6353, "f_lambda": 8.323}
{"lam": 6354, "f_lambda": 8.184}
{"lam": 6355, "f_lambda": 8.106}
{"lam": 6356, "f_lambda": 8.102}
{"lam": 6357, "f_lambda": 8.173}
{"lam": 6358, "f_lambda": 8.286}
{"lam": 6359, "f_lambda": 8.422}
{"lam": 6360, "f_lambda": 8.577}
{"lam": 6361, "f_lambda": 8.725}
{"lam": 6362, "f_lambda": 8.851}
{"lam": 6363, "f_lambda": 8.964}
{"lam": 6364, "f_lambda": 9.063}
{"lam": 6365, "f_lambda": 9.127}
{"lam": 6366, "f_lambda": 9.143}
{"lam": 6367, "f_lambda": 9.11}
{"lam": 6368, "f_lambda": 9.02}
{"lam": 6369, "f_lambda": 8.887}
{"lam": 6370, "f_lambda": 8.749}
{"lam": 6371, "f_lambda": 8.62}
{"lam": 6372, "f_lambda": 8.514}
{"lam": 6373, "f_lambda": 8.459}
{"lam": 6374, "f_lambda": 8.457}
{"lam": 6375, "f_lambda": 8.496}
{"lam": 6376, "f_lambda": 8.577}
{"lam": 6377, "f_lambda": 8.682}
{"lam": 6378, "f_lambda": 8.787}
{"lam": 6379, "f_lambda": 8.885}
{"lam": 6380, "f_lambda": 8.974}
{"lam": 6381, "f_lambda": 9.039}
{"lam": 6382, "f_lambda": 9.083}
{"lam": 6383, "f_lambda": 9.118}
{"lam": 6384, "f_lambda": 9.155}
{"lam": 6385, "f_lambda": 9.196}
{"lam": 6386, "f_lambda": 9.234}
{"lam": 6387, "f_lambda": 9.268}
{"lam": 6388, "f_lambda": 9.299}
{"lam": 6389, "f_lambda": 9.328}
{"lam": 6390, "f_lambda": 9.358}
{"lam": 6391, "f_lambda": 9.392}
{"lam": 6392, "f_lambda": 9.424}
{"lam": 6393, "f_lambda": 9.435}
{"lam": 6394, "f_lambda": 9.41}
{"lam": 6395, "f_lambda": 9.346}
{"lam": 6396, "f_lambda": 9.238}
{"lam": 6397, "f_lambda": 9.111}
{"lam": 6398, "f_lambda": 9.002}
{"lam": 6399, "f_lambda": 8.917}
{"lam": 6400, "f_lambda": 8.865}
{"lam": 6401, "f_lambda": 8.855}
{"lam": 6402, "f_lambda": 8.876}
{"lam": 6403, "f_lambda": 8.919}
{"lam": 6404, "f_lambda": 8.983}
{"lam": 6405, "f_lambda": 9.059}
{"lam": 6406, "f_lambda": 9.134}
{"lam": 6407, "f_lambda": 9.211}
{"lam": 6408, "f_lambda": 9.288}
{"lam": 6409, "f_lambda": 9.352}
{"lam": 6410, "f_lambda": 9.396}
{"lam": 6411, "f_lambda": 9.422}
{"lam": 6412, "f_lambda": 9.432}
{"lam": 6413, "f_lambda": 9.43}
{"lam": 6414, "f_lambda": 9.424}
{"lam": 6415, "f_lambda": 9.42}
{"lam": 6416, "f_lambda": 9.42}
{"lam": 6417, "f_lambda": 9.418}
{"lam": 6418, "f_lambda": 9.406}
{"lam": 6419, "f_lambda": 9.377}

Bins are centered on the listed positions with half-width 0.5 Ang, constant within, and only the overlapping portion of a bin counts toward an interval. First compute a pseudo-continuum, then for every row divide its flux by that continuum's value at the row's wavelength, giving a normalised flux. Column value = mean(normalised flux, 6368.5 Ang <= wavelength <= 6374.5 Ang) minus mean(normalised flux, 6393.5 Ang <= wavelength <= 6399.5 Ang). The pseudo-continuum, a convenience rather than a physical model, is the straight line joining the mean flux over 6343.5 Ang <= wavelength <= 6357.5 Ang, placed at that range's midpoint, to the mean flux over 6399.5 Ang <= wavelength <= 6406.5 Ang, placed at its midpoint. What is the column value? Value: -0.053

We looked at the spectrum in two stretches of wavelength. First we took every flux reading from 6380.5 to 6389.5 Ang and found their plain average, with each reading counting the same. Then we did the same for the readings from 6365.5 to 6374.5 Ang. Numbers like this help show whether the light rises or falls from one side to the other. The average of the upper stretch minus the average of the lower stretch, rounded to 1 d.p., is 0.4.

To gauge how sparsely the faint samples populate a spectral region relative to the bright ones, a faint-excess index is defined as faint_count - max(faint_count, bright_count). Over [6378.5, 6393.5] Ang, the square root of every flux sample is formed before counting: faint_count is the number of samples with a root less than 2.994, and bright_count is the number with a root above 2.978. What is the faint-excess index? -14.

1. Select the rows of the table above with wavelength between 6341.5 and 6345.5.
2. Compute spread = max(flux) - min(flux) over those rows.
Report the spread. 0.05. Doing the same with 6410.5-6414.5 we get 0.01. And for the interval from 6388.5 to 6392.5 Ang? 0.10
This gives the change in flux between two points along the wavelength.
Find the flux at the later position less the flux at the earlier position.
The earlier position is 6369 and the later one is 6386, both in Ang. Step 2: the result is 0.35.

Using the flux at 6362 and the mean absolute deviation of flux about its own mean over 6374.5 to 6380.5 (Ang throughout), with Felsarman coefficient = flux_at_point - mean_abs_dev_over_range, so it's 8.7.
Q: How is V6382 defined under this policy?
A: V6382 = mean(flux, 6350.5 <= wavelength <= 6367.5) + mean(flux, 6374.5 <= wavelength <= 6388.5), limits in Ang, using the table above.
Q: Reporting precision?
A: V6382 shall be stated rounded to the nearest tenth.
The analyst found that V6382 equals 17.6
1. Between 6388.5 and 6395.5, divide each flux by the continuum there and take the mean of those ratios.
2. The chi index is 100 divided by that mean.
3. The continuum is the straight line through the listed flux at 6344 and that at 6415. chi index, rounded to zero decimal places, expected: 100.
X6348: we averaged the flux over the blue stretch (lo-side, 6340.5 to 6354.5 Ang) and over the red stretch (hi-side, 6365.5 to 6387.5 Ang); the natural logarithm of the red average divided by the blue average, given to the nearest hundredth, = -0.02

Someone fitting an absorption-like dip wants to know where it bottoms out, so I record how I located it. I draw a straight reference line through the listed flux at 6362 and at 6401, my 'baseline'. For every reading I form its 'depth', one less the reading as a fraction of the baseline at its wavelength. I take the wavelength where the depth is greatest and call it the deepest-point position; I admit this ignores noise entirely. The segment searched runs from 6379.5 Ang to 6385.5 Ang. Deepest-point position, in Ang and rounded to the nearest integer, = 6380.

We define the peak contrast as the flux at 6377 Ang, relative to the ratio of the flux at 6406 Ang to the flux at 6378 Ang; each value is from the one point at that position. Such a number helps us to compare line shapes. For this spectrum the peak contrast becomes 8.4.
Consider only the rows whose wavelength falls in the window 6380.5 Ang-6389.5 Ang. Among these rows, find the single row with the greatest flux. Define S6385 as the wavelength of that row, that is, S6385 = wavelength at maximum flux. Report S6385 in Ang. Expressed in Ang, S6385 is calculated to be 6389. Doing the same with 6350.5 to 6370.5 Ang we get 6366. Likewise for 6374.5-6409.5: 6393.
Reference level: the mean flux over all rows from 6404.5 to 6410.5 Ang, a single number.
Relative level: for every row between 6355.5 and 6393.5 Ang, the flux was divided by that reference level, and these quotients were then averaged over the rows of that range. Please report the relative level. 0.96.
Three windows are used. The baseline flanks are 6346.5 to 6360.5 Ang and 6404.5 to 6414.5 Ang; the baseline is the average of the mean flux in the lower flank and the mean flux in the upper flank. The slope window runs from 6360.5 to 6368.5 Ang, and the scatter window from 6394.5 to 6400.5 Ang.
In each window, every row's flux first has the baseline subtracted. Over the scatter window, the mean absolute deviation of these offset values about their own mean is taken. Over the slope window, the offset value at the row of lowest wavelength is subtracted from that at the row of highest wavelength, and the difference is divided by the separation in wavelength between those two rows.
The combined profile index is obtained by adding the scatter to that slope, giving 0.19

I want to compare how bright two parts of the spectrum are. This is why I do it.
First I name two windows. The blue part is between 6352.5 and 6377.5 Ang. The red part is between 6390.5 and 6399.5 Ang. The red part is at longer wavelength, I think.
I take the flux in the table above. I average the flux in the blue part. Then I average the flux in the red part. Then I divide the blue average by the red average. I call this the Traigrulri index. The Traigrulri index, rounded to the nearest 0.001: 0.932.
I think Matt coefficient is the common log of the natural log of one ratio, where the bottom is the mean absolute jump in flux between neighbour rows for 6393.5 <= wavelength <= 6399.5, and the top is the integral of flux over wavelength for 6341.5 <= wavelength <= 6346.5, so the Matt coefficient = 0.790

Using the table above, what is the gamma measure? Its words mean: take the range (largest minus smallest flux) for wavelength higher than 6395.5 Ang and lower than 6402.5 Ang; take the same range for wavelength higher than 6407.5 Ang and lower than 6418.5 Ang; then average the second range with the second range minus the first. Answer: 0.0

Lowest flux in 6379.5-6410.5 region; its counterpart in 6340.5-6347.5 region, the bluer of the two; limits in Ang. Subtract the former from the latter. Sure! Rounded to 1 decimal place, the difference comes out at 0.5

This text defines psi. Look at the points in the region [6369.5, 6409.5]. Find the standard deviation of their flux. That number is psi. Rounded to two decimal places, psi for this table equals 0.29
